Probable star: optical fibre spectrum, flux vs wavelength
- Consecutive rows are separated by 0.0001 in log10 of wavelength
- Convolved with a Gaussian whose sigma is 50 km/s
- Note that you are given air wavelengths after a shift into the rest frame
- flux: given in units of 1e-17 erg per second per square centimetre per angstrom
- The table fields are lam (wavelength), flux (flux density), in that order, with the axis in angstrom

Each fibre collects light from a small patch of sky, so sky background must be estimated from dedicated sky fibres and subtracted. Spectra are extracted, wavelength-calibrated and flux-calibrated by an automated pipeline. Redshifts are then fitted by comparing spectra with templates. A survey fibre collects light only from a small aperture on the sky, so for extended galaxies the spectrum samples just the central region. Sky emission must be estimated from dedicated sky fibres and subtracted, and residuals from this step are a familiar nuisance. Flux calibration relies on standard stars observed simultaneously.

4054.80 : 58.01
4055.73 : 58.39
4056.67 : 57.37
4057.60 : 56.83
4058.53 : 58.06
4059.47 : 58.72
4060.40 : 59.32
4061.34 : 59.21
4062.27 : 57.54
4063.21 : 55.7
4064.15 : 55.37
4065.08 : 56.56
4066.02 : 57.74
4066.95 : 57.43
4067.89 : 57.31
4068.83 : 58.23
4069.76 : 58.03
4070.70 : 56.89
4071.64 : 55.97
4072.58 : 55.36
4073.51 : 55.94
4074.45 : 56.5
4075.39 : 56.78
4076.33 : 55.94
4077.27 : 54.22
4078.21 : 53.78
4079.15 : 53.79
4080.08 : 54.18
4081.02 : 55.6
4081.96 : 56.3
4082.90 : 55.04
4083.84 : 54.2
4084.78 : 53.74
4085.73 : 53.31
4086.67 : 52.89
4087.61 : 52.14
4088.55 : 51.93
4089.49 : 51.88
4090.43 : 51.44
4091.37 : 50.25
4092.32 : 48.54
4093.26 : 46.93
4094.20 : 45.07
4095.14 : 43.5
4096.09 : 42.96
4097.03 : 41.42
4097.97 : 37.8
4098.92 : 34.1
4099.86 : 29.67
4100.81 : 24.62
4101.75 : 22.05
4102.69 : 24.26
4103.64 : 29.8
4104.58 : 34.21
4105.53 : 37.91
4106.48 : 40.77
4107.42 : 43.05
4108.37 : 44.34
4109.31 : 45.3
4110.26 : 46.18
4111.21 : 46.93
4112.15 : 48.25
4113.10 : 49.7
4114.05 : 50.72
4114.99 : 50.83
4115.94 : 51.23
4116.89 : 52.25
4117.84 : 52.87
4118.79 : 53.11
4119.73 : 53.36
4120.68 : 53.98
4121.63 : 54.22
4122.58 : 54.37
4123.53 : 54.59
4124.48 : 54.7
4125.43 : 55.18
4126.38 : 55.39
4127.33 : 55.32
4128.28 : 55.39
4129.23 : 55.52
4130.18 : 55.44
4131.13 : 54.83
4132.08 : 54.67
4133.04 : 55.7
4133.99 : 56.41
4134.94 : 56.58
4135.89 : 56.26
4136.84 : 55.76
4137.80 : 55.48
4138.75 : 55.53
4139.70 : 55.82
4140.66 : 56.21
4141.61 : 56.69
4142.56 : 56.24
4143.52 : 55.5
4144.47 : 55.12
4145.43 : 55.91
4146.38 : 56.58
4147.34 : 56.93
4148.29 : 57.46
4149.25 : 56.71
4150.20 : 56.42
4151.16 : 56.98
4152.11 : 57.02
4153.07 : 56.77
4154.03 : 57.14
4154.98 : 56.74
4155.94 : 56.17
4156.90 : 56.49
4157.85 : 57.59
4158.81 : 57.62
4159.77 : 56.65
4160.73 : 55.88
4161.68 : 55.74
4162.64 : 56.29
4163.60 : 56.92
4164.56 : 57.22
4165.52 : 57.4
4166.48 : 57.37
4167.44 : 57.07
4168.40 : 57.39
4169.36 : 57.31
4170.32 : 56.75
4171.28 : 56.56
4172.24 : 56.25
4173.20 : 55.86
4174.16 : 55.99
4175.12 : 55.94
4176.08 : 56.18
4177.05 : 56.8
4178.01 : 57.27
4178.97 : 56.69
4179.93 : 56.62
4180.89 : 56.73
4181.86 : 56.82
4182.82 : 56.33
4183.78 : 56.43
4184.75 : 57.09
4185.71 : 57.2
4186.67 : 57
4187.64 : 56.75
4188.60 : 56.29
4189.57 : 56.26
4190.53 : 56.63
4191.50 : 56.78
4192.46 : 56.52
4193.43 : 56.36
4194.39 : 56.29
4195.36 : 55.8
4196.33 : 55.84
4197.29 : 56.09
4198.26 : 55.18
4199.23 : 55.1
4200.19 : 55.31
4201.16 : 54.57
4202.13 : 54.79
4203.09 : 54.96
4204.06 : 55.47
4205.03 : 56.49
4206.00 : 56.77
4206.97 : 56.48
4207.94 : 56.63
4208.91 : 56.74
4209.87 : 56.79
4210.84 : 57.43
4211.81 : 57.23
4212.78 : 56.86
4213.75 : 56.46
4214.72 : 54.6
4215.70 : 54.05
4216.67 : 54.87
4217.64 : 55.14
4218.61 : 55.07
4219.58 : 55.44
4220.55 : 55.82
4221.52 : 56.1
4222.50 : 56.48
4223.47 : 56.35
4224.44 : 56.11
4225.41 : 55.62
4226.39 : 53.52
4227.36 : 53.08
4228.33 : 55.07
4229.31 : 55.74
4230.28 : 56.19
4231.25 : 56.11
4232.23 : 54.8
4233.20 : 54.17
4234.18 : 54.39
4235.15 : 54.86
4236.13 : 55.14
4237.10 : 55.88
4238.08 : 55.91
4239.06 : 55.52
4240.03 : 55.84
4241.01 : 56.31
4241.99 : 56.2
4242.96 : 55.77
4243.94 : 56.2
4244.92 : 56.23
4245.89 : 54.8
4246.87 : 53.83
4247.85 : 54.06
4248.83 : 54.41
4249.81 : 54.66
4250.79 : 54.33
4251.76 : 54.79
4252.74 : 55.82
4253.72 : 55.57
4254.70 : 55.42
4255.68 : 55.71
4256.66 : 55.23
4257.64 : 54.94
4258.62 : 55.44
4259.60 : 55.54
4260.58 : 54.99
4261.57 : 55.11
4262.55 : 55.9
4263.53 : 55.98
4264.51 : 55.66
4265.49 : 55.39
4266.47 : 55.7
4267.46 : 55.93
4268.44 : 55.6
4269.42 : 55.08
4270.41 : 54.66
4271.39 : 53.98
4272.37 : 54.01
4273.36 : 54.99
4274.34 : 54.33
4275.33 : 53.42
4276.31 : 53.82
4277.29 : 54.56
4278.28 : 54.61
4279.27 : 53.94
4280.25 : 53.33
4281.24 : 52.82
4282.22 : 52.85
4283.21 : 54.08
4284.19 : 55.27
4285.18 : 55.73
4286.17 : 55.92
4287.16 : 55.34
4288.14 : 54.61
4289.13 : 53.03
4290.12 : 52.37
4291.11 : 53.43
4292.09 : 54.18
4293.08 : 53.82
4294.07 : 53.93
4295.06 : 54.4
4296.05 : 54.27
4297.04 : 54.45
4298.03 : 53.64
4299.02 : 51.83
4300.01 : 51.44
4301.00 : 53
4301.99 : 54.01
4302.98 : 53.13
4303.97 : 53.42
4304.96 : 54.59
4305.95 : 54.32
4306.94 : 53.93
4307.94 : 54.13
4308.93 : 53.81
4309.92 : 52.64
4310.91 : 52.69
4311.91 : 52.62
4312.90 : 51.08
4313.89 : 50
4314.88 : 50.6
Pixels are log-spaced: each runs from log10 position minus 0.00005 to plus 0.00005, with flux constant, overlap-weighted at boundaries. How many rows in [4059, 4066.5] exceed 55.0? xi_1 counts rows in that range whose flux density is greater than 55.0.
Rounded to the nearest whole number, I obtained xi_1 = 8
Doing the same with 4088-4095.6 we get 0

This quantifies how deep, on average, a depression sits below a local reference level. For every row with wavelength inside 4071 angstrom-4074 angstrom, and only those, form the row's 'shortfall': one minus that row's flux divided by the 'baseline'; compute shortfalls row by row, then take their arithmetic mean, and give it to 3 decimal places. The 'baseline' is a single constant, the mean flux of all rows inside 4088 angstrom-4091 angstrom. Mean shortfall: -0.077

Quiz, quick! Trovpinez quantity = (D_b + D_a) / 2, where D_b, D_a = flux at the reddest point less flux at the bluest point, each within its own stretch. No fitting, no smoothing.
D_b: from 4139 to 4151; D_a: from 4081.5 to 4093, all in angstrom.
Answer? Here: -3.6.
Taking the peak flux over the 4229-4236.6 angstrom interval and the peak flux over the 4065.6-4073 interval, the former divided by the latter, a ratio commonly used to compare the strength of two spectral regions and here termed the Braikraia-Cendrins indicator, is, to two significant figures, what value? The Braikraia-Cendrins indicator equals 0.96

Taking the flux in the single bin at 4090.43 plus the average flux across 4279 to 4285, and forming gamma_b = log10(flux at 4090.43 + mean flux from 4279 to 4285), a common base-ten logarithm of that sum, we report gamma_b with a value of 2.02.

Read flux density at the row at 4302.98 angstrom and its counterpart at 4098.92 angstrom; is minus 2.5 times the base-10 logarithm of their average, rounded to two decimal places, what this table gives -4.10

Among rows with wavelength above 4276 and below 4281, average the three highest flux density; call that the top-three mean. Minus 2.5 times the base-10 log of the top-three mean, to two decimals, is -4.34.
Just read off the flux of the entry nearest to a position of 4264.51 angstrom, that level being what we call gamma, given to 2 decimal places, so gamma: 55.66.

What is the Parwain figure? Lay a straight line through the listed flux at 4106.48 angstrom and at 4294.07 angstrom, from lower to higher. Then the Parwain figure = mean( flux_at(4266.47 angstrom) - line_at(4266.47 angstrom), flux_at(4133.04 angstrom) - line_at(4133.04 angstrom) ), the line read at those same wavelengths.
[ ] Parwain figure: 8.4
